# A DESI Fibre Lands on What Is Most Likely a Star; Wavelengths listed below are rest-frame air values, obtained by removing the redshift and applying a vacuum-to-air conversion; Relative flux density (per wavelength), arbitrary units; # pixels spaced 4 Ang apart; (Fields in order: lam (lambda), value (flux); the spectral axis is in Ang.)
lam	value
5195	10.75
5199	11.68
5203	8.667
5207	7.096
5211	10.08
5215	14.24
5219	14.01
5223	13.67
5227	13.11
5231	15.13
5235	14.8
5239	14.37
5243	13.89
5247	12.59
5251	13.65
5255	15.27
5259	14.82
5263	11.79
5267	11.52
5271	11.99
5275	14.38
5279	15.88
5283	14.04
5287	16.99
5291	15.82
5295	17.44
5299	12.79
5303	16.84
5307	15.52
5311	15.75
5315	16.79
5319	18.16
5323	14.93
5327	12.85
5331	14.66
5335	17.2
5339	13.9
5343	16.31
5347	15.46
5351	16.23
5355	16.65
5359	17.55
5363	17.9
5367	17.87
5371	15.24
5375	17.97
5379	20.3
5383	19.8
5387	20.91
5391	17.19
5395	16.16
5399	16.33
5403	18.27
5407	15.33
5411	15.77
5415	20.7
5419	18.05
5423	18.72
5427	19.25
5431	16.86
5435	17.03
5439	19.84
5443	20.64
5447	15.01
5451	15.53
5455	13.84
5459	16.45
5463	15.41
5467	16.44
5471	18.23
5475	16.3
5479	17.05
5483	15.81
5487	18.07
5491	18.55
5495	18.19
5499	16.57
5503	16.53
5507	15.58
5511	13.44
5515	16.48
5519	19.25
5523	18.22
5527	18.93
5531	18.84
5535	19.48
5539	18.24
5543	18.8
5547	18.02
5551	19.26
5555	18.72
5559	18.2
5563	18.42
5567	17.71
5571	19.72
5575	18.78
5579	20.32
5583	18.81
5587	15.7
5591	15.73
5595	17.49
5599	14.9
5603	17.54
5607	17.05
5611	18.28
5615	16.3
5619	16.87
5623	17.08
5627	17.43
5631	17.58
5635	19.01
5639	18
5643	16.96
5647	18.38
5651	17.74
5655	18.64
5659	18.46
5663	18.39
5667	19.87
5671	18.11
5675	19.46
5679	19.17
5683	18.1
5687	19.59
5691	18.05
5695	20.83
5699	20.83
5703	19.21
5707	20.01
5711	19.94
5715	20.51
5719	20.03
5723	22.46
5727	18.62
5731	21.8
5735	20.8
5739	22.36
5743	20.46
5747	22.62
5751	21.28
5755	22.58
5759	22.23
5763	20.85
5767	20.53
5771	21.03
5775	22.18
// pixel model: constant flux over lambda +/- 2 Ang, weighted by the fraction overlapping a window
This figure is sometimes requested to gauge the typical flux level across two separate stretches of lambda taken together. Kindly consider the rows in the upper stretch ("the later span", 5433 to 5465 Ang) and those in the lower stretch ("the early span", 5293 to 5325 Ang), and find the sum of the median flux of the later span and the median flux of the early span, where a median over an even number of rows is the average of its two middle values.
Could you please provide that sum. 32.3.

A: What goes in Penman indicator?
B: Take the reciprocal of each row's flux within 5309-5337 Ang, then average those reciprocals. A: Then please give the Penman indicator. 0.064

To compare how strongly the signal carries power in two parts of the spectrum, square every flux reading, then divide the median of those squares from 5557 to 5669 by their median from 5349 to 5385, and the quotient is 1.00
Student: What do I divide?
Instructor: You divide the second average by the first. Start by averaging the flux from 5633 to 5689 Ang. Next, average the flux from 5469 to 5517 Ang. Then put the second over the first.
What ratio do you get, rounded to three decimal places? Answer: 0.901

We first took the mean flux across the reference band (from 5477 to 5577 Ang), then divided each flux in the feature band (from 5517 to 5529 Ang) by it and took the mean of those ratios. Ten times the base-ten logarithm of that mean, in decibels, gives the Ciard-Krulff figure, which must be 0.22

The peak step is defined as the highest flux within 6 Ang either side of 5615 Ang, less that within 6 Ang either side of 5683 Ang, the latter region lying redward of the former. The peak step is -1.31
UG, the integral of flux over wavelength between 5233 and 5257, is 338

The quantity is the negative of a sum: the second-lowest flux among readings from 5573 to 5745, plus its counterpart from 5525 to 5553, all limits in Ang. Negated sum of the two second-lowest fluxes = -34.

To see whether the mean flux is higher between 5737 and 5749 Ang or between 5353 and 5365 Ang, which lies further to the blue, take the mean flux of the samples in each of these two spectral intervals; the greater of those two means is 21.8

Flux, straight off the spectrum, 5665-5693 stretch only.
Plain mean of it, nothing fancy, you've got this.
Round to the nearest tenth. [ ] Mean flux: 18.9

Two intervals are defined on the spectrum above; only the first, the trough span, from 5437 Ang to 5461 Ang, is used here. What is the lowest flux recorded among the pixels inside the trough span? 13.84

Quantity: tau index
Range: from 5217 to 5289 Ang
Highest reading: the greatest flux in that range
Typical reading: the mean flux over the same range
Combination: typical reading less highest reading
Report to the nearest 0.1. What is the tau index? -3.0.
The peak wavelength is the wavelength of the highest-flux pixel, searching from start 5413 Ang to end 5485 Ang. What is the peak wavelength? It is 5415 Ang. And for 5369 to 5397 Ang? 5387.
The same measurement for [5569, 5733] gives 5723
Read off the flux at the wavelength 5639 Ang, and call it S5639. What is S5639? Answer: 18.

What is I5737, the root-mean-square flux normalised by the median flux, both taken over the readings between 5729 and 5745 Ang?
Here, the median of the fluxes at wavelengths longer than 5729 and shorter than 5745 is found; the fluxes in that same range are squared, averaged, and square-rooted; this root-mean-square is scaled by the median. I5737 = 1.00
